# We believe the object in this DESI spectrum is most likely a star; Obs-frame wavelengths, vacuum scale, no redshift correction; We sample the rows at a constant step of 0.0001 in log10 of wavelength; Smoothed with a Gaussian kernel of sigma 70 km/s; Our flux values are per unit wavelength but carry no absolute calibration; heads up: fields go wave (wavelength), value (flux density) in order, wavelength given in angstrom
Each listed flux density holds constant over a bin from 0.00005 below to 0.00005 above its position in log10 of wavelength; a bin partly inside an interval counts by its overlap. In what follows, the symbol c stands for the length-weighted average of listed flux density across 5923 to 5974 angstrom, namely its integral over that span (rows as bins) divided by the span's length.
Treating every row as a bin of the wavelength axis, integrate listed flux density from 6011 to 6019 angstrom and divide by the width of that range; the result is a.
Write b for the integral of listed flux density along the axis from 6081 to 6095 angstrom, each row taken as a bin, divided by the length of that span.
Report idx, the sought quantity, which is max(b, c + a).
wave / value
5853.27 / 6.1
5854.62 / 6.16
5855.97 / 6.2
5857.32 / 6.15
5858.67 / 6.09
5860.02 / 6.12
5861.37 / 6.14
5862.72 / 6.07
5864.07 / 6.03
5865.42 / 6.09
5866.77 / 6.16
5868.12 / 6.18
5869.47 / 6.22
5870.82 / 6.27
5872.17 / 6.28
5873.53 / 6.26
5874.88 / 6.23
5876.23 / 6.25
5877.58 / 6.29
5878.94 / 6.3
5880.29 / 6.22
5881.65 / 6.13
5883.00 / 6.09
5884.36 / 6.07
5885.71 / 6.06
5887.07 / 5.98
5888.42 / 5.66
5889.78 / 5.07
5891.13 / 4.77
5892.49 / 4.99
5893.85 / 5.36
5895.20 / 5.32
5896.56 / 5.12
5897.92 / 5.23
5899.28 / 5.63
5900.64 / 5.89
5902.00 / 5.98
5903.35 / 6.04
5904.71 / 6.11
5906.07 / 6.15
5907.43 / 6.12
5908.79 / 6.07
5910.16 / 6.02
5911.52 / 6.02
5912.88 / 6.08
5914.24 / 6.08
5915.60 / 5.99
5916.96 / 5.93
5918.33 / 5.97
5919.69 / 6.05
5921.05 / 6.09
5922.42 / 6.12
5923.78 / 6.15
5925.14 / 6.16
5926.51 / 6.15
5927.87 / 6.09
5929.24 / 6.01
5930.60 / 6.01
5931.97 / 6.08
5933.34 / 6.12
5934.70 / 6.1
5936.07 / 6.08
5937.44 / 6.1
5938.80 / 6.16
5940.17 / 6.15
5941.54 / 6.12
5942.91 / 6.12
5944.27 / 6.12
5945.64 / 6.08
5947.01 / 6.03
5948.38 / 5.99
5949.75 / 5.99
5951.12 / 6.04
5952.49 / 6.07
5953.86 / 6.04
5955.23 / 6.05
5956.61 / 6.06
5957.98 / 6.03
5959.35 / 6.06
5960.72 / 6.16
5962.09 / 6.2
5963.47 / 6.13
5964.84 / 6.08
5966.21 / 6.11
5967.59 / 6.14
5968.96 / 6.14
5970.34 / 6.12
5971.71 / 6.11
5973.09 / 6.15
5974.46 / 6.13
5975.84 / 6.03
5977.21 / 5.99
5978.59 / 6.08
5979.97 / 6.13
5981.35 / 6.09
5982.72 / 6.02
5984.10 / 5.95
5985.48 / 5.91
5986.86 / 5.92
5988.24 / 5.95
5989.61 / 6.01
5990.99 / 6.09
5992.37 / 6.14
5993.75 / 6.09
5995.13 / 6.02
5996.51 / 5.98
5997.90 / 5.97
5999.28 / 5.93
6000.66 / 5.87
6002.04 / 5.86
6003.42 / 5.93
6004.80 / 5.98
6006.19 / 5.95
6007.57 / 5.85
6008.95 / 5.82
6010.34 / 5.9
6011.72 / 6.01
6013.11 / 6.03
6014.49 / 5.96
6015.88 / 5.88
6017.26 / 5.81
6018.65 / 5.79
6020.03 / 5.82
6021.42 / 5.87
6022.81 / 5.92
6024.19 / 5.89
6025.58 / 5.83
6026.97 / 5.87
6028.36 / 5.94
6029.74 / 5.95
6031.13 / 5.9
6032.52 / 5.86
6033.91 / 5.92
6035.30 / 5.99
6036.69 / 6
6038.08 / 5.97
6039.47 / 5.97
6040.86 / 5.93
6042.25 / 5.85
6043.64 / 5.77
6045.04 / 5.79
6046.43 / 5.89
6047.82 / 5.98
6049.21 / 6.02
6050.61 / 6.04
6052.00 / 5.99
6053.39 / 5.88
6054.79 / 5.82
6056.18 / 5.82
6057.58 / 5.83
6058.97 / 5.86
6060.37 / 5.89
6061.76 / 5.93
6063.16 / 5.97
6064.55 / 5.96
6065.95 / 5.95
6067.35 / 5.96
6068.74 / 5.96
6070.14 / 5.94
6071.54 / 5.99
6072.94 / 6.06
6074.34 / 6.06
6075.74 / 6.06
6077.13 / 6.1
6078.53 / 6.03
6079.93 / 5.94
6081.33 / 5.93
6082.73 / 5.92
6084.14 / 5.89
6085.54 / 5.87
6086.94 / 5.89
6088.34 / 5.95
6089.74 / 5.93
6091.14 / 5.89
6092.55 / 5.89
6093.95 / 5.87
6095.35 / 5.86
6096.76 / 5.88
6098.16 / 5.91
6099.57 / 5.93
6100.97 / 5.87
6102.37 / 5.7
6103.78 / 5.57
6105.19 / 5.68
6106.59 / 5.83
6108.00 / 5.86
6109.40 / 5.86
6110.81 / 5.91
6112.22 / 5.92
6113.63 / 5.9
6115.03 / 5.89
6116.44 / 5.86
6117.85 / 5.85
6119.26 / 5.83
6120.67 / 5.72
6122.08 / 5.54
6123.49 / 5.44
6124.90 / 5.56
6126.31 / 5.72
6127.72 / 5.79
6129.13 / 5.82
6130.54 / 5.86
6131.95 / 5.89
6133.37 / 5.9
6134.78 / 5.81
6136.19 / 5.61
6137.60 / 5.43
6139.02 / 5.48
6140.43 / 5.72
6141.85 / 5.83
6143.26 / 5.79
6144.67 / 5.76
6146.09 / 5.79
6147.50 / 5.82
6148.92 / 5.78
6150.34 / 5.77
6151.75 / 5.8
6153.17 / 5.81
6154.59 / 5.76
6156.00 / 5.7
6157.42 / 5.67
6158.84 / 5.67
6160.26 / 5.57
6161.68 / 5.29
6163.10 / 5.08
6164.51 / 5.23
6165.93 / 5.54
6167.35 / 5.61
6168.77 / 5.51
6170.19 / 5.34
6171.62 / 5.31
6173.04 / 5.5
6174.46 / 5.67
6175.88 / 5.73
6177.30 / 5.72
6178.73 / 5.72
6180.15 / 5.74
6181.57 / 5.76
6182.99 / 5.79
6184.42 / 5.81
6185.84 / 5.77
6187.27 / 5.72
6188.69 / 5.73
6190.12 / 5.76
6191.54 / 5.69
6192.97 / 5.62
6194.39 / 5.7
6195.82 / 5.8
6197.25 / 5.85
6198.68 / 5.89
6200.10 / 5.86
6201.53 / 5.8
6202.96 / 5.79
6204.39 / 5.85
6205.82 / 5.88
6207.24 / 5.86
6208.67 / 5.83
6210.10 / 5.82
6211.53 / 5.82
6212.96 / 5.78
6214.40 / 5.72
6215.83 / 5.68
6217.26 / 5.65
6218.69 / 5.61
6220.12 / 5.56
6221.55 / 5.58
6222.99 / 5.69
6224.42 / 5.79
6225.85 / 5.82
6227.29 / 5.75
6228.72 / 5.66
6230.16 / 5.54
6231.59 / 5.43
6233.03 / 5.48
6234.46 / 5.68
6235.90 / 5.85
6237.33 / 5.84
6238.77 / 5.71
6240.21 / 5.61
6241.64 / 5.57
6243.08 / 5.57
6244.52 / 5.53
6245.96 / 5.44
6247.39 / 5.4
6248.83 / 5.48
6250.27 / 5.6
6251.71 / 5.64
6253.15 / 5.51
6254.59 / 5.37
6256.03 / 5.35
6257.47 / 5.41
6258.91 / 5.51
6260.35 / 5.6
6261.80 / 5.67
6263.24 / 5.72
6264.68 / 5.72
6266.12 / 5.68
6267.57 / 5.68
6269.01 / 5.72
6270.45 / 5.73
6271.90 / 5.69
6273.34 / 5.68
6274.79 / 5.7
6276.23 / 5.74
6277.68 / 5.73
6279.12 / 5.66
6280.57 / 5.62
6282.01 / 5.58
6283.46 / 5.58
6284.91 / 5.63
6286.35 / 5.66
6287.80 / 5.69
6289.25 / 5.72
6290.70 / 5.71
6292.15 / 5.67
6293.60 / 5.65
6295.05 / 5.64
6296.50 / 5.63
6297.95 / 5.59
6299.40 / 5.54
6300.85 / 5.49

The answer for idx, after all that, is 12.0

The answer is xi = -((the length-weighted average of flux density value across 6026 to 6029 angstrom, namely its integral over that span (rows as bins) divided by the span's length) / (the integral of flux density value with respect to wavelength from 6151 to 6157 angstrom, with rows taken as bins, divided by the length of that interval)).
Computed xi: -1.02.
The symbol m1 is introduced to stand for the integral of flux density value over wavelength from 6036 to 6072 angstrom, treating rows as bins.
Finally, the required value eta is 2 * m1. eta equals 426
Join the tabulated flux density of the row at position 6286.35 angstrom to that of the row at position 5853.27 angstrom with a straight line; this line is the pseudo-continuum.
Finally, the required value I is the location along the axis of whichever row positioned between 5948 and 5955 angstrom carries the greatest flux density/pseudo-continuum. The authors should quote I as 5952.49 angstrom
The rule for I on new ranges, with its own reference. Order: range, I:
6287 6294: 6289.25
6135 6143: 6141.85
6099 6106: 6099.57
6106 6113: 6112.22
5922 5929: 5925.14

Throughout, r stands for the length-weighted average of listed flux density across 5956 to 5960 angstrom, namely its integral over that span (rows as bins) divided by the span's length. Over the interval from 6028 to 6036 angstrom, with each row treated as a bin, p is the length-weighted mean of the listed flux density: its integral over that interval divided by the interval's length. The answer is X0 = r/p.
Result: 1.02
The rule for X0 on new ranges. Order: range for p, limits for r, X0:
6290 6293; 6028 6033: 1.04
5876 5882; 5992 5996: 0.97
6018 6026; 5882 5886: 1.04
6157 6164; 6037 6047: 1.08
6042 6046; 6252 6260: 0.94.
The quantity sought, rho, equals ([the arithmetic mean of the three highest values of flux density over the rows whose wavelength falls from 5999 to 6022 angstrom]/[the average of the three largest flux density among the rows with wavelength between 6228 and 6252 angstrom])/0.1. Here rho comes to 10.4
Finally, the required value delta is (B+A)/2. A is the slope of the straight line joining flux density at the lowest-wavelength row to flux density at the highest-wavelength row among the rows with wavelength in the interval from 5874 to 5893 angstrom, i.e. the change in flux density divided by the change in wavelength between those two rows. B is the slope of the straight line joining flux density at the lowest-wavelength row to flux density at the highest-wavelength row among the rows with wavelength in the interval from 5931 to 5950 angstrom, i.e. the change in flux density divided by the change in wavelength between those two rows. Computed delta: -0.038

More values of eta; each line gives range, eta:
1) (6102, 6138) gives 415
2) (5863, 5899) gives 423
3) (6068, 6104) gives 427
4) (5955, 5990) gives 425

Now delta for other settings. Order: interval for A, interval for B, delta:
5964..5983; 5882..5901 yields -0.007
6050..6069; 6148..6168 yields -0.007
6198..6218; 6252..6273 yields -0.002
